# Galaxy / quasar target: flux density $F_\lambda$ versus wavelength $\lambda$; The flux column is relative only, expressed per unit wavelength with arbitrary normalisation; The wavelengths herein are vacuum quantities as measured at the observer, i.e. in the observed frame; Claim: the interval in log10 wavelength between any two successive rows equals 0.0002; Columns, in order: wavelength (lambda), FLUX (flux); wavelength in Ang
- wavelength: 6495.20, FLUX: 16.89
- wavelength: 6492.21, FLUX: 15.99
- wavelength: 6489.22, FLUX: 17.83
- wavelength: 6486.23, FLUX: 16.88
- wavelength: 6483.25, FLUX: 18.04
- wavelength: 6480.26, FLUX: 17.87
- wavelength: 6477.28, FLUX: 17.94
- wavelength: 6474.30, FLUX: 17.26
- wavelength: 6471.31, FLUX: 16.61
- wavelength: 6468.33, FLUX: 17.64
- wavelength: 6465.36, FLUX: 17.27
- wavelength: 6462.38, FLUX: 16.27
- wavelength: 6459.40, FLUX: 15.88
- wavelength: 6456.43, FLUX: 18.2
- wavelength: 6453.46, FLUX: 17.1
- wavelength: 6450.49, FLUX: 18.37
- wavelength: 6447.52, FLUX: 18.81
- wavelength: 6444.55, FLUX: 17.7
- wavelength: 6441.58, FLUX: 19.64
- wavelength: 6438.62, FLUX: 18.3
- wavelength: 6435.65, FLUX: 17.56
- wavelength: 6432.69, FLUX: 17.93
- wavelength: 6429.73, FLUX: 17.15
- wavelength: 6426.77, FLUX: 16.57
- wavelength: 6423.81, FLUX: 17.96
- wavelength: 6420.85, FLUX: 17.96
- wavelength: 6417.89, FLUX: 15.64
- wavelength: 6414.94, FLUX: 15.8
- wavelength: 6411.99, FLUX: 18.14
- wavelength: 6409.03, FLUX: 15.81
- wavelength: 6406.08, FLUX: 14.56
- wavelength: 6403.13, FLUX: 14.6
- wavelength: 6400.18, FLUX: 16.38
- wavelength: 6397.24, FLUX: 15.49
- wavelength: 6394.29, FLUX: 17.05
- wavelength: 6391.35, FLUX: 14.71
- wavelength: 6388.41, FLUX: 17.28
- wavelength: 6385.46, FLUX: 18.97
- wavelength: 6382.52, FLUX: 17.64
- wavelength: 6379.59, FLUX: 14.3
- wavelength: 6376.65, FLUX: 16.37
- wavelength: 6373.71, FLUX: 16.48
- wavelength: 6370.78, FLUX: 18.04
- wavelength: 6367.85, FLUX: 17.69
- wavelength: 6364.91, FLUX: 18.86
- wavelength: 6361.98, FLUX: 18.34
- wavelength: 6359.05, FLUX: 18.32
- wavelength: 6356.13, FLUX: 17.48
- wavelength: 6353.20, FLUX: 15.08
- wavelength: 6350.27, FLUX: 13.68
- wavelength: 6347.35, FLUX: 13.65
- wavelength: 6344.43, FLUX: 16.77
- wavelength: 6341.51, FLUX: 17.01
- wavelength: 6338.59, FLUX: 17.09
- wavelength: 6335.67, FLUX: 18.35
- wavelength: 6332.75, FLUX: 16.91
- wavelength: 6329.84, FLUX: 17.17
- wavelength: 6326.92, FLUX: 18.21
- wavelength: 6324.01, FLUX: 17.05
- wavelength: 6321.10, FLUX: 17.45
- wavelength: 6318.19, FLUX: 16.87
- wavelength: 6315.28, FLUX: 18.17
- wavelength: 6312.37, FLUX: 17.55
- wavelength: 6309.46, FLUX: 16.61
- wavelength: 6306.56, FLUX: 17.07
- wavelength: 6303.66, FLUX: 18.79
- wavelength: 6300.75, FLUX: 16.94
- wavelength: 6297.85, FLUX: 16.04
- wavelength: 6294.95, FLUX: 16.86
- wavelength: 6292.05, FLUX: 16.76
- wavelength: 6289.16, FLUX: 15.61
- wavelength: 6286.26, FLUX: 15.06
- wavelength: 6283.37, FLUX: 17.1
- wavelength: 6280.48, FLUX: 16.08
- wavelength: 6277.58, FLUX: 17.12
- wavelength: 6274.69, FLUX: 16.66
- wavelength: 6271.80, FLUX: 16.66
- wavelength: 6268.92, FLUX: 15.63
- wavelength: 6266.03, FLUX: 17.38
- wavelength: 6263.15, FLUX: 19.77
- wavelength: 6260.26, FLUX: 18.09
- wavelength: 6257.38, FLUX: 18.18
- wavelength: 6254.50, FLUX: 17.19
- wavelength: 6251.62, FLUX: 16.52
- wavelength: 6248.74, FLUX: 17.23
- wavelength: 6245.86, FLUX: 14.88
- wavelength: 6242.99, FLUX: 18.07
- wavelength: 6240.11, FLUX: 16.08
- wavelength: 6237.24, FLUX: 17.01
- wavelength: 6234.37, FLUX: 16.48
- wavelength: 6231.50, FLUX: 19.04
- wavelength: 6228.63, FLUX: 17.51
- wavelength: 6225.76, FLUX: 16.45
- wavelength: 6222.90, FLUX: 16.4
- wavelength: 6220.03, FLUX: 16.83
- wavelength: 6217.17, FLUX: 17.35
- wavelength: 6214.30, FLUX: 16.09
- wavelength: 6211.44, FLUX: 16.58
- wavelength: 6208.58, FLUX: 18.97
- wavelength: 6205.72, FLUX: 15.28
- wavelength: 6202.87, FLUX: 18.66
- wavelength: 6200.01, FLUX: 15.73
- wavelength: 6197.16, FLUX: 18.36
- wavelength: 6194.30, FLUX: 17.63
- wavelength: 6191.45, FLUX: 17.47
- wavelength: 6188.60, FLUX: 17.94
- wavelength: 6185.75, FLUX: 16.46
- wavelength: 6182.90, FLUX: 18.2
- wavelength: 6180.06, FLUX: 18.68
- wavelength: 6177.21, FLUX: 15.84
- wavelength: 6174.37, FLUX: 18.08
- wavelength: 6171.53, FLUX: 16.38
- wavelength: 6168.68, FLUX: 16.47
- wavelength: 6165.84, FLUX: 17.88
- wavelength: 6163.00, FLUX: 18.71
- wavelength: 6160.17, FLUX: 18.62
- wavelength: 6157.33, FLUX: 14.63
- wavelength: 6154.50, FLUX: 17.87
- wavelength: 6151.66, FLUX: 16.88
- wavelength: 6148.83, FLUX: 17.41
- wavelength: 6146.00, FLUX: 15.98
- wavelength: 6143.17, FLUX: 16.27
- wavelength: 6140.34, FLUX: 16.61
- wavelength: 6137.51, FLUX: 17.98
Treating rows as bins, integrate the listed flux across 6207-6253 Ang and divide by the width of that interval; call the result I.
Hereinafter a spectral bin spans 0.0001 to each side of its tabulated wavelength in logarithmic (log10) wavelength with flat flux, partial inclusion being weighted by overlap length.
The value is 17.0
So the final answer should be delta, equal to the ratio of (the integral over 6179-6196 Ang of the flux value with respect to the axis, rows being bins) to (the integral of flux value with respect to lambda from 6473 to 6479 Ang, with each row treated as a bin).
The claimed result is 2.8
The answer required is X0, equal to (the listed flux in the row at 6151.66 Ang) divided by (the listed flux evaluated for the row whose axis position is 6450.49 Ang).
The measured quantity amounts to 0.92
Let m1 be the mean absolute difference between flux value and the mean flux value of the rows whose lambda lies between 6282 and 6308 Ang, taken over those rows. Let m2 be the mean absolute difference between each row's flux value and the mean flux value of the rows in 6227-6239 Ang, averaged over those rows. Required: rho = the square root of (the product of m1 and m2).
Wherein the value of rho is 0.76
